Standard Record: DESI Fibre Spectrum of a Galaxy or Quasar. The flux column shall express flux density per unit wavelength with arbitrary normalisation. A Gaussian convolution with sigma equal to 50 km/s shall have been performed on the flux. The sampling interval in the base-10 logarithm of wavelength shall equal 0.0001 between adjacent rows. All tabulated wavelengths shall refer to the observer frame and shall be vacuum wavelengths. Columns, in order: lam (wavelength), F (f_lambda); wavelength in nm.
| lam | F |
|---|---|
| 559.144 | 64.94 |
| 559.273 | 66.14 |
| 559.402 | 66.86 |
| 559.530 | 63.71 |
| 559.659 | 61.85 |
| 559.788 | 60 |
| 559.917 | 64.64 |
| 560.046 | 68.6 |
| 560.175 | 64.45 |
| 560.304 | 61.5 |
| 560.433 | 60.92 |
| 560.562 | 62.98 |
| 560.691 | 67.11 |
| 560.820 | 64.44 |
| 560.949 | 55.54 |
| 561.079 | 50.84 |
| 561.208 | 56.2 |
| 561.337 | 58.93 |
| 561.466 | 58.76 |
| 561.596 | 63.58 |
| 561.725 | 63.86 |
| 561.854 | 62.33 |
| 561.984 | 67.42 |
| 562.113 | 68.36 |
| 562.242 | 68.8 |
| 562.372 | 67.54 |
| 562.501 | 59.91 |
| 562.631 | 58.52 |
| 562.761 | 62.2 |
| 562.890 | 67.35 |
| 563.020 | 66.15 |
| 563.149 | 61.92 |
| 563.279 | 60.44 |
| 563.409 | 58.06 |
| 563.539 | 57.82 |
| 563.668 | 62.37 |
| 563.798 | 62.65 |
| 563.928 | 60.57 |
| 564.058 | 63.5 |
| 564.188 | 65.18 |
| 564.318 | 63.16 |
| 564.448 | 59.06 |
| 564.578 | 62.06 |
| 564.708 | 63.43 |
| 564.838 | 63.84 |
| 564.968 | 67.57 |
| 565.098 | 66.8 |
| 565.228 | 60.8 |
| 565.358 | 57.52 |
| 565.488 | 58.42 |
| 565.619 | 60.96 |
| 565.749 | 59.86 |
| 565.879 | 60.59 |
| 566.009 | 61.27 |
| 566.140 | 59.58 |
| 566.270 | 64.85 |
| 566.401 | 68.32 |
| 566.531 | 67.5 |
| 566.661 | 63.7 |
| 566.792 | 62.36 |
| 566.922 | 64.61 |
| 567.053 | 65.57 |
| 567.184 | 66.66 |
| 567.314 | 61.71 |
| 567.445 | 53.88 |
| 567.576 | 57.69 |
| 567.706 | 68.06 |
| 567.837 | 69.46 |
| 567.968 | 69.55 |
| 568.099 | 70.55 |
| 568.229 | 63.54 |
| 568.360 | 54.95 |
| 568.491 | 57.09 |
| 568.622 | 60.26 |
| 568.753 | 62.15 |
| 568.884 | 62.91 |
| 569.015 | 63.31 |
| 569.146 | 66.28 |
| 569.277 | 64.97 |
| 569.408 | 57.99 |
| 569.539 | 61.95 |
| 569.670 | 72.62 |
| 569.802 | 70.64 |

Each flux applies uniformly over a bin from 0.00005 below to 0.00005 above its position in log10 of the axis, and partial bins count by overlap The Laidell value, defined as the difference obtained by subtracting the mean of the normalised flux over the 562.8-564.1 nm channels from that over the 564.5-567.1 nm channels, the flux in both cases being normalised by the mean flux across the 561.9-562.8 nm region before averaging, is 0.014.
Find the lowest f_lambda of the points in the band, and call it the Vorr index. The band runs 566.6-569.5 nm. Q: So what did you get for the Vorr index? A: 53.88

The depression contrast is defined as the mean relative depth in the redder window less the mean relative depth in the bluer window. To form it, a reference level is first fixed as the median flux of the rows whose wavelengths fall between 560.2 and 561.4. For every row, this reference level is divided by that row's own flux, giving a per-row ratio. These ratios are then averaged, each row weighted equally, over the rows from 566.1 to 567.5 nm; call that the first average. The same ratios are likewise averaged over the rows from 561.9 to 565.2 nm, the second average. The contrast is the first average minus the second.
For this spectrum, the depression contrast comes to 0.00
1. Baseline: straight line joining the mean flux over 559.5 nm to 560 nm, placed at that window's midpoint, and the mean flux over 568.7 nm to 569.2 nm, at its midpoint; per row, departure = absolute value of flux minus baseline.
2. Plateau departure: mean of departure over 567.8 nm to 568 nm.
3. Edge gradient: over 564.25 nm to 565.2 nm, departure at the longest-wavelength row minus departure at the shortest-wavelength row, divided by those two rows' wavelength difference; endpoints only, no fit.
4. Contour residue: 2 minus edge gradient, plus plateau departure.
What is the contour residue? 3.4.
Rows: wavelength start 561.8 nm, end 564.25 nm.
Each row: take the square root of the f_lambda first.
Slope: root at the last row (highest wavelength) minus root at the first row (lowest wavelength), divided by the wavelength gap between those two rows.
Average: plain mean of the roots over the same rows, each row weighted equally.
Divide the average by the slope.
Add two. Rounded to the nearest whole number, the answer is 106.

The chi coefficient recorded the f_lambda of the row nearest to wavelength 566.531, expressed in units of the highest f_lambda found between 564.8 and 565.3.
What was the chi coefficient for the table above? 1.00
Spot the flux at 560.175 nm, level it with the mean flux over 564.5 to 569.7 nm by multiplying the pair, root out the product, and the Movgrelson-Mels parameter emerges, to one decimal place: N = 63.8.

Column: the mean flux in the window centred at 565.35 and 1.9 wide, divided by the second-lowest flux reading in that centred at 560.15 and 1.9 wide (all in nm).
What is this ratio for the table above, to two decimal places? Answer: 1.11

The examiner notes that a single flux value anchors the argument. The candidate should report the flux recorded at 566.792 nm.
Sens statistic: 62.36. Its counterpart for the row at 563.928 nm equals 60.57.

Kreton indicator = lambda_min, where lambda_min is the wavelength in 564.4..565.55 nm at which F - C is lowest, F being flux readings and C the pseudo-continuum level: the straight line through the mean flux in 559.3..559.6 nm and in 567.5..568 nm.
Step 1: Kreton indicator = 565.358 nm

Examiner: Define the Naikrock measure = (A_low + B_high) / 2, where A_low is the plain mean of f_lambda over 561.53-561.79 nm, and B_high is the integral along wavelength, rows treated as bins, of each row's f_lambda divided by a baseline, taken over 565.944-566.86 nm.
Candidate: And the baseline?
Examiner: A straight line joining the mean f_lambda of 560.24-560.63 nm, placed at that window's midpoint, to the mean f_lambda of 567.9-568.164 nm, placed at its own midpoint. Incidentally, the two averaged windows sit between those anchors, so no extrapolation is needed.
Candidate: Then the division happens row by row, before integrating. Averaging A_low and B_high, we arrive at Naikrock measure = 32.3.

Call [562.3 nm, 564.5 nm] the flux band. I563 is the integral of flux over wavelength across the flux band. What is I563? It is 137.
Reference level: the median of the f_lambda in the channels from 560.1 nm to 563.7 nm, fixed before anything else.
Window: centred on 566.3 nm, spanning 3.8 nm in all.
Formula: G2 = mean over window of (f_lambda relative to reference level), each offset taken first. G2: 1.1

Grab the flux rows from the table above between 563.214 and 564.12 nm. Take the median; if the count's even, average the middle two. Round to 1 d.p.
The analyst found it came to 60.6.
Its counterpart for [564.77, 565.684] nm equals 61.0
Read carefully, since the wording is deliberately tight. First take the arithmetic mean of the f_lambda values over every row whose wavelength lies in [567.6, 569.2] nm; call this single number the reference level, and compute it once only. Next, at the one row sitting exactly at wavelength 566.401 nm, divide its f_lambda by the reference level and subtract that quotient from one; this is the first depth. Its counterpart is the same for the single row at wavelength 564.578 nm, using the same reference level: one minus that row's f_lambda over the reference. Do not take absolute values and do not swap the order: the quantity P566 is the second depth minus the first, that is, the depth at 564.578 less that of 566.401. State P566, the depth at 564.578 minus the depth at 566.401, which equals 0.10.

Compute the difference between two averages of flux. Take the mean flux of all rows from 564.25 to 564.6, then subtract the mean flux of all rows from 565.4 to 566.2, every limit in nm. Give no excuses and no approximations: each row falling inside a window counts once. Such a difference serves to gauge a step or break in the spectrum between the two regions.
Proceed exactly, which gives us 1.3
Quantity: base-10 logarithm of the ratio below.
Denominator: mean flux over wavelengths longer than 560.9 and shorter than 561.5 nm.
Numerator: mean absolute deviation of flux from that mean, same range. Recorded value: -1.39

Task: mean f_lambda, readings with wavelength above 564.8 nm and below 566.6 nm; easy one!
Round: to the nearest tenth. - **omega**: 62.7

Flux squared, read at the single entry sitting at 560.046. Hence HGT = 4706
